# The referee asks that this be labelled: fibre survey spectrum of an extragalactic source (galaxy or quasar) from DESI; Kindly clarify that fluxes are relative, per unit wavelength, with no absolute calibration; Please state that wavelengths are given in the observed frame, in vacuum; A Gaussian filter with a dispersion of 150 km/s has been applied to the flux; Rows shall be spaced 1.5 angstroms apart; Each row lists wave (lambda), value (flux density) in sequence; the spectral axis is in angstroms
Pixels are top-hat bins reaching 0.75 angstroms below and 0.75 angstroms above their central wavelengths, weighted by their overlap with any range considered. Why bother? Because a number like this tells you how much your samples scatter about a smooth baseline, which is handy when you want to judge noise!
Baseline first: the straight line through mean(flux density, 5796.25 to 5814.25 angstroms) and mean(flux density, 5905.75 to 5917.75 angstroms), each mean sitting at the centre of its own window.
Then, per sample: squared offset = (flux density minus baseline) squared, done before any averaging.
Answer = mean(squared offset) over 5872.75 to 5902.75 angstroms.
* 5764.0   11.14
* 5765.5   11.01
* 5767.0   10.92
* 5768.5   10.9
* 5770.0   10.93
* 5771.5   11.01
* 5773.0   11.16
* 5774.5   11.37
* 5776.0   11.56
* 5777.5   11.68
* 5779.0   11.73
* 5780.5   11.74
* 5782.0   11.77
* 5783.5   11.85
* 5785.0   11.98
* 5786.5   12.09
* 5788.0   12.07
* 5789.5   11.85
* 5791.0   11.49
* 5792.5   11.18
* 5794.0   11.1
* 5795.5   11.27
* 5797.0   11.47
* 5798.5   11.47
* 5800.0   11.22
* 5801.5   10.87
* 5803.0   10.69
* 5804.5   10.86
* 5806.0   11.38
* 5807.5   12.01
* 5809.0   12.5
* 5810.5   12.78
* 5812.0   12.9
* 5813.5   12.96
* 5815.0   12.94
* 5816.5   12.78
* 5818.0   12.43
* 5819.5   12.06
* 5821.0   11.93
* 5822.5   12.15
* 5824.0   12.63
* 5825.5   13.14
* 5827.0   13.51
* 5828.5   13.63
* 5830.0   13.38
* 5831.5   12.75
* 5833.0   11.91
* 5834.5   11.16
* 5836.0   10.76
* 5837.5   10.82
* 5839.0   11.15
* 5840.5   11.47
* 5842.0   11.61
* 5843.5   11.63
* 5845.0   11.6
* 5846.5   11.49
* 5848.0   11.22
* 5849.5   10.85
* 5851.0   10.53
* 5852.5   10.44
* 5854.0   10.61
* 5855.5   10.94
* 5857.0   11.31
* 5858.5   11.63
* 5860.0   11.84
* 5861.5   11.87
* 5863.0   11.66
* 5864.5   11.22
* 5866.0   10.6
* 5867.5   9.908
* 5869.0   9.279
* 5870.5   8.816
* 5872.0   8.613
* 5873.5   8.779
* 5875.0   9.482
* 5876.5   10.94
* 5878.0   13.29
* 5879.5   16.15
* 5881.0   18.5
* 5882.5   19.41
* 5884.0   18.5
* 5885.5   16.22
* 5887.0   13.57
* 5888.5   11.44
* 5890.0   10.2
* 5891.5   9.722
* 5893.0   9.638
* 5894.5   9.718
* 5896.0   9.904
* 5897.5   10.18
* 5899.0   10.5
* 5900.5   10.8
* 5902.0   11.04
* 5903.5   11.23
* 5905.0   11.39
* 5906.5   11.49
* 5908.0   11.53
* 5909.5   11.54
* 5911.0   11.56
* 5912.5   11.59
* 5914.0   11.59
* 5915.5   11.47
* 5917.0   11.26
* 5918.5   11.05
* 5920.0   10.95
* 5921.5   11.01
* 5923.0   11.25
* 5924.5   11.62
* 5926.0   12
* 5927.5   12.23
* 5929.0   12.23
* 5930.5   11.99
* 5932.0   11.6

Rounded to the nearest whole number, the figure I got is 12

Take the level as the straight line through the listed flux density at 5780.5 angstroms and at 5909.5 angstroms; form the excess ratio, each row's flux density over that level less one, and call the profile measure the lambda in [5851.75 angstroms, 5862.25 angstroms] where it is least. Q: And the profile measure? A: 5852.5 angstroms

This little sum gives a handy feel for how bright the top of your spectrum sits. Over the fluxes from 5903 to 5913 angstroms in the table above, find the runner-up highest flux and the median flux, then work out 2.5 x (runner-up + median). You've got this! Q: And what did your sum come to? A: 57.7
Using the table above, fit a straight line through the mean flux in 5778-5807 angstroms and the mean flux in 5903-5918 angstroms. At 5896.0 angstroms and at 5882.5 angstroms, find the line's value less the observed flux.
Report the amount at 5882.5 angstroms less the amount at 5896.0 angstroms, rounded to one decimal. -9.5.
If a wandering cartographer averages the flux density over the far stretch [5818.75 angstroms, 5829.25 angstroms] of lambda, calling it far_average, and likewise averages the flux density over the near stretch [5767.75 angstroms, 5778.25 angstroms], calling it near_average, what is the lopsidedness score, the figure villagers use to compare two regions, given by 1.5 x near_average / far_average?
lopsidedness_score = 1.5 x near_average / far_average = 1.3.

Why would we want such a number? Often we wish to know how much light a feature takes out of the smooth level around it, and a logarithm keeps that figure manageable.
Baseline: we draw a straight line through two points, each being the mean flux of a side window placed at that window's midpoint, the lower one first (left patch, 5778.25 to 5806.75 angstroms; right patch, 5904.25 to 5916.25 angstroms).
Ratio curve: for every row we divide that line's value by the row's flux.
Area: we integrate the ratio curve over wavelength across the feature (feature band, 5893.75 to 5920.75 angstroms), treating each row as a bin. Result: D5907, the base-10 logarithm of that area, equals 1.451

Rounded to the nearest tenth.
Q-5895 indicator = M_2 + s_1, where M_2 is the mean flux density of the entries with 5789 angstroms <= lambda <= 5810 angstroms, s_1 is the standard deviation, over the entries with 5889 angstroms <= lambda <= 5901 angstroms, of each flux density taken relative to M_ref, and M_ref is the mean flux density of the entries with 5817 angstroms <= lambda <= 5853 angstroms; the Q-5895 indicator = 11.8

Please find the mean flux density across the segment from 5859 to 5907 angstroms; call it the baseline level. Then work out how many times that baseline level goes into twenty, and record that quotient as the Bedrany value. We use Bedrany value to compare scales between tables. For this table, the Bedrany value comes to 1.70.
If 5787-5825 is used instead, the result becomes 1.68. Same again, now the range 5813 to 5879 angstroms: 1.75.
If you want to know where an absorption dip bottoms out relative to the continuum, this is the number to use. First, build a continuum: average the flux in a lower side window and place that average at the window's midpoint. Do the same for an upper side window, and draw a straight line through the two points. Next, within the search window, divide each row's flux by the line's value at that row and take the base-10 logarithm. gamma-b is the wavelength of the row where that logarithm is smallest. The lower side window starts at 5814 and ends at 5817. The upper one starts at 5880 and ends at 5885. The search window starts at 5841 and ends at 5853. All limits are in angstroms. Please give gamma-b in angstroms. 5852.5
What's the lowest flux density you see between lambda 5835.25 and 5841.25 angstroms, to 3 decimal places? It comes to 10.760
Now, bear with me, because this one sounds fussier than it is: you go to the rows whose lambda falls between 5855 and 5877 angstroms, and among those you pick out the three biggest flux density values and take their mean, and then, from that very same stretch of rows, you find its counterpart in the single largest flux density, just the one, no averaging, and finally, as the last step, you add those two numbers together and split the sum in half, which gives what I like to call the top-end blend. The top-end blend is 11.8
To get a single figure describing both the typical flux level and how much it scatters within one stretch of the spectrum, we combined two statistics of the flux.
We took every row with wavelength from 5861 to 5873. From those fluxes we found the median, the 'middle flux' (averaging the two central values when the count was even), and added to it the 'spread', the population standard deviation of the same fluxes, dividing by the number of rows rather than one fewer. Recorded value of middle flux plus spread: 11.5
